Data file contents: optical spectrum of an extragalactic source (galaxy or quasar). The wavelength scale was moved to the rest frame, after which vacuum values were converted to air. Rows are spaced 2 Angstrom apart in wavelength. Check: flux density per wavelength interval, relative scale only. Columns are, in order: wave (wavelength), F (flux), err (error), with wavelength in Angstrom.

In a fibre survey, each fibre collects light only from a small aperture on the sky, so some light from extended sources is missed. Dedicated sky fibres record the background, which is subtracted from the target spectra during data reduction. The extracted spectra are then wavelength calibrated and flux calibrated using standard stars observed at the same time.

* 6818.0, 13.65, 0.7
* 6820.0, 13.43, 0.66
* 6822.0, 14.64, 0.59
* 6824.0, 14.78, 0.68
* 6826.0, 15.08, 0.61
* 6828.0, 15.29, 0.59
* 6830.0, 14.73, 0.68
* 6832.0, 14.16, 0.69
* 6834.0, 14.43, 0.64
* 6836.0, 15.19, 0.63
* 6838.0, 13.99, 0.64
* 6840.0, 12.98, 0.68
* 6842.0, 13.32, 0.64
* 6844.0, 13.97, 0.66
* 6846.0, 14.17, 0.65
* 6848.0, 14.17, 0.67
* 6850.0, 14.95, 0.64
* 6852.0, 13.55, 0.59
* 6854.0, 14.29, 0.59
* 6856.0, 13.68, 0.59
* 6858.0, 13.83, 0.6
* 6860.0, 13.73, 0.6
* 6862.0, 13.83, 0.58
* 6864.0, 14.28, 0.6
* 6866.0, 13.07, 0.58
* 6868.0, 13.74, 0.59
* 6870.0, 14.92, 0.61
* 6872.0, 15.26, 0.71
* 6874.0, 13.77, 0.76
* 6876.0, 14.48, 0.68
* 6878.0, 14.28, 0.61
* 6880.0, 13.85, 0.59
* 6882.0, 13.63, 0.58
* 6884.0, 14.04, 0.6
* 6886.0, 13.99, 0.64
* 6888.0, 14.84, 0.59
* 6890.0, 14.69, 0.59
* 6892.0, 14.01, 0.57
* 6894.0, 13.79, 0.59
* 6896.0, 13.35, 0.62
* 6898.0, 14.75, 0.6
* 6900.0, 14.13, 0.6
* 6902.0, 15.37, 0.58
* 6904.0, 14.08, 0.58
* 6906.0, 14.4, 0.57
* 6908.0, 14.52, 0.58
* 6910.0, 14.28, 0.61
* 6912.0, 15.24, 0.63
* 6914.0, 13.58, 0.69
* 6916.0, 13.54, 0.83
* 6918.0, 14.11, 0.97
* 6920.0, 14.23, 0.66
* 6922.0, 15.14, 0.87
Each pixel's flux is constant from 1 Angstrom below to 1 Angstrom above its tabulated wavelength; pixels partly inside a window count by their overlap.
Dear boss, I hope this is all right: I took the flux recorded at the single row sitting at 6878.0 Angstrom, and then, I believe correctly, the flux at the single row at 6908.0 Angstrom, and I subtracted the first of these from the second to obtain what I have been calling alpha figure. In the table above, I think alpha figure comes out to 0.2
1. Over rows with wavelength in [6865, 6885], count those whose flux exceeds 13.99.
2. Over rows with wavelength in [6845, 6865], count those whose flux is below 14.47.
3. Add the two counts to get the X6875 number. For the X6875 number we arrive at 14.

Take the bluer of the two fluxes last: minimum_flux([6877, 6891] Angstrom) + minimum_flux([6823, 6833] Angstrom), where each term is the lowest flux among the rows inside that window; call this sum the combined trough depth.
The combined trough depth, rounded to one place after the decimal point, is 27.8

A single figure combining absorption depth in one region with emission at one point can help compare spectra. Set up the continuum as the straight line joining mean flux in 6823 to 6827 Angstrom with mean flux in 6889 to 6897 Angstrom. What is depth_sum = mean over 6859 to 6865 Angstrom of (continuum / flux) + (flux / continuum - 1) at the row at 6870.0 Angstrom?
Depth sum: 1.08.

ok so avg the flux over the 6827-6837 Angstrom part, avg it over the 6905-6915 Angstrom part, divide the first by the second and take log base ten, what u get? 0.011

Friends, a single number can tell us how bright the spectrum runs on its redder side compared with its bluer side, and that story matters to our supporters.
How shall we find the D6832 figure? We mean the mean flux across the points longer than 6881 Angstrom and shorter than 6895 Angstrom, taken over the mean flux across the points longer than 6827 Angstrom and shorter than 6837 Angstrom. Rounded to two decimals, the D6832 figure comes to 0.96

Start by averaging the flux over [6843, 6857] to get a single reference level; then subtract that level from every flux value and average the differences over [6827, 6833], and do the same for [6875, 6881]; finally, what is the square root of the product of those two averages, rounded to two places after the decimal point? 0.24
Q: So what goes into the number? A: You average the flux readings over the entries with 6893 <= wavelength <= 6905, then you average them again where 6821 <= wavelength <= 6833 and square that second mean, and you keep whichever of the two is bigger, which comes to 218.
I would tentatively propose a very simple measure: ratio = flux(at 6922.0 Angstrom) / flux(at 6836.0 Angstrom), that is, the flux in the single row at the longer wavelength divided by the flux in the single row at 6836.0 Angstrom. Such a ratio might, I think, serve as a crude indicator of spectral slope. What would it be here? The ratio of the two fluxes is 1.00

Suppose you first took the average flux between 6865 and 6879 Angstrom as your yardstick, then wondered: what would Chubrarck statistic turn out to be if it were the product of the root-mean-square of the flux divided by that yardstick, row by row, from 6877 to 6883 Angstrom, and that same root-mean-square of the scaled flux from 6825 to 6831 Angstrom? 1.04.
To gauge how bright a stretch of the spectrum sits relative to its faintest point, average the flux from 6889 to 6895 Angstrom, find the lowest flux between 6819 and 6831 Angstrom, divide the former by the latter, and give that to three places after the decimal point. 1.055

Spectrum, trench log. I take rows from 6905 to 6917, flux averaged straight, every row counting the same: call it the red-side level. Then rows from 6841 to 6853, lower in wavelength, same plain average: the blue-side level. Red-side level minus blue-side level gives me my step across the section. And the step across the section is 0.2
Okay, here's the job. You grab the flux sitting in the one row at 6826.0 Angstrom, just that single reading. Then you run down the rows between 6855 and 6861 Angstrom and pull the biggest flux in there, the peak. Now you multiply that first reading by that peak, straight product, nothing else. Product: 209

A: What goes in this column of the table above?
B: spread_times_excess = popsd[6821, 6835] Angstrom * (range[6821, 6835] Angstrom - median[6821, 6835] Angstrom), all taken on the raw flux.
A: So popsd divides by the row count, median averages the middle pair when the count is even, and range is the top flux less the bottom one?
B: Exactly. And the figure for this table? -4.8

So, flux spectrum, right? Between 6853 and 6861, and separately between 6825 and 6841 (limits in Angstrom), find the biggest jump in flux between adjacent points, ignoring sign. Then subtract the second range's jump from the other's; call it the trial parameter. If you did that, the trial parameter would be -0.59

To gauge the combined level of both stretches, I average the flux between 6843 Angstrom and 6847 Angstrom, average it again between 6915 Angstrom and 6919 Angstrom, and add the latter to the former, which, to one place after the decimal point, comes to 27.9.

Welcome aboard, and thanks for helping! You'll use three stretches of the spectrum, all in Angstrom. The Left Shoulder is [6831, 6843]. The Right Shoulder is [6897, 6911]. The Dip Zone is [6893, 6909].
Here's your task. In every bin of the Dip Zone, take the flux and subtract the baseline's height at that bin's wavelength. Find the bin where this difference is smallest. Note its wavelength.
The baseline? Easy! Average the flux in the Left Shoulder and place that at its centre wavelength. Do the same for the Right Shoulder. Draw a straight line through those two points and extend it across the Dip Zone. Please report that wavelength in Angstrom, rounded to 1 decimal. 6896.0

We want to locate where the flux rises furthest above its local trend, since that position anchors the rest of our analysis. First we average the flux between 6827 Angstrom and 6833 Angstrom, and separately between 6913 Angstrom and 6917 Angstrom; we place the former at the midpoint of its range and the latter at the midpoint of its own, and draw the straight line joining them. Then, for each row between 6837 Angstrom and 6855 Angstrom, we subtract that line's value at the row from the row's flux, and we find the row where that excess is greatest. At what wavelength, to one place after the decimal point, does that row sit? 6850.0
